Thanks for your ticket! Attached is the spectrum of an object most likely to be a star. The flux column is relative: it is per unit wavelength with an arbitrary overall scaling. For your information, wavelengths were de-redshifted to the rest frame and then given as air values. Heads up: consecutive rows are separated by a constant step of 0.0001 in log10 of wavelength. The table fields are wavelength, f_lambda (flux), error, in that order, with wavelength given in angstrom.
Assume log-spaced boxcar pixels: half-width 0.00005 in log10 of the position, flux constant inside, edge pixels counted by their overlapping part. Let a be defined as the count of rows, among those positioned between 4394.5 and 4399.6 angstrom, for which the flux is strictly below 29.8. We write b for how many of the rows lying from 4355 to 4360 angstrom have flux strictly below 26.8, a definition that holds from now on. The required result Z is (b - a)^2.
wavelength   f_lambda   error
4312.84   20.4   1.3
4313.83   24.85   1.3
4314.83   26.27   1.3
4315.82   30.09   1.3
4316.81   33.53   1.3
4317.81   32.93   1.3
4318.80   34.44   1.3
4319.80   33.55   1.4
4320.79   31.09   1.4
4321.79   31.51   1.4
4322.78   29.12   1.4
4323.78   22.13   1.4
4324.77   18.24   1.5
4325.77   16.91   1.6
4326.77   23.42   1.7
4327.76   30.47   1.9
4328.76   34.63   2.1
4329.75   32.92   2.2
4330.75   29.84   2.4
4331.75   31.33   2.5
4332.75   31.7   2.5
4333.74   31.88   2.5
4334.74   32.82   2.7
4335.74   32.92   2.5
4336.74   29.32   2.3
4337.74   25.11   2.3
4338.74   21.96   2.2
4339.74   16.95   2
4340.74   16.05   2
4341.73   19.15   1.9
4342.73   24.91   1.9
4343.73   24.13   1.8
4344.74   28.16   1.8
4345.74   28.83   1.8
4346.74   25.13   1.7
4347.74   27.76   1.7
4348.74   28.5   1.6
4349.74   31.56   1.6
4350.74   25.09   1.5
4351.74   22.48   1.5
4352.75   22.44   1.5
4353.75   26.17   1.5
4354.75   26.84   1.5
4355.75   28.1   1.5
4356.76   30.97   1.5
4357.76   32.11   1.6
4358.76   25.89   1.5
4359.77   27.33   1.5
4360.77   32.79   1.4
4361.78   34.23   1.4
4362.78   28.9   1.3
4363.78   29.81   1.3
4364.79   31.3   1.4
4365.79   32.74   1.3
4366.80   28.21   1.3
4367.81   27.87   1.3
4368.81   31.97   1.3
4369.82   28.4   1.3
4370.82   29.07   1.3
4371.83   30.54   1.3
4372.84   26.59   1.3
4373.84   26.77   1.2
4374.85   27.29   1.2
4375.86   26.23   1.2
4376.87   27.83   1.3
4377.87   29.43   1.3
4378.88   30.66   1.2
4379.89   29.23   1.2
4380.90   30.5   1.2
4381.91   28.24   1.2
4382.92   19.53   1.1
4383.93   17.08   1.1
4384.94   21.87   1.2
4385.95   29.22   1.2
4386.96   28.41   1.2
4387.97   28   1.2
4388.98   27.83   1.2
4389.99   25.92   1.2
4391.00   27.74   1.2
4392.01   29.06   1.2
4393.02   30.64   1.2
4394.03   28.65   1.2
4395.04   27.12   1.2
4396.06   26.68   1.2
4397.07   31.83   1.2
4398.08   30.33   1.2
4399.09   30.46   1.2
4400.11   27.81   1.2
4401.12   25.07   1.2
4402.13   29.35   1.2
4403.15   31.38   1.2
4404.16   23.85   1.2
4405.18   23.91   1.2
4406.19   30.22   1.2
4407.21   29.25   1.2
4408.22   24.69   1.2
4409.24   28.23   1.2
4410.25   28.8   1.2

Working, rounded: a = 2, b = 1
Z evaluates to 1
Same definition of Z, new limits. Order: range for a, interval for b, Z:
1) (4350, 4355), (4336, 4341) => 1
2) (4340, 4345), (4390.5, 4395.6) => 25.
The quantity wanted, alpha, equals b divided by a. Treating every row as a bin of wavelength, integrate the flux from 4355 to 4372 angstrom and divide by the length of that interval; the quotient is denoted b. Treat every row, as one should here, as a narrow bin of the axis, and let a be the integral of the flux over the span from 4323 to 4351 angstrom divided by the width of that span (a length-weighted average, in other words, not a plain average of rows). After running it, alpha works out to 1.13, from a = 26.5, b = 30.0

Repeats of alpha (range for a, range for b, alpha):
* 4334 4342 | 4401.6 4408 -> 1.13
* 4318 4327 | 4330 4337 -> 1.17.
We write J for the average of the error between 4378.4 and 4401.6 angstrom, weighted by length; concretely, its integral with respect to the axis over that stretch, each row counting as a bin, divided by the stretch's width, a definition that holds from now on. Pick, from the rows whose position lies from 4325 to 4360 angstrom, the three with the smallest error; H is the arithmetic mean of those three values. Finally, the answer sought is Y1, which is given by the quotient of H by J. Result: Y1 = 1.26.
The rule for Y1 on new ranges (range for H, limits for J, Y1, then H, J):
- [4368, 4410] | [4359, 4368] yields 0.83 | 1.13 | 1.36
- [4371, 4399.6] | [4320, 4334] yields 0.60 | 1.13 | 1.87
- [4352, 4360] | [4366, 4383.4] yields 1.20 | 1.50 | 1.25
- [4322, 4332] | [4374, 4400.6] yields 1.19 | 1.43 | 1.20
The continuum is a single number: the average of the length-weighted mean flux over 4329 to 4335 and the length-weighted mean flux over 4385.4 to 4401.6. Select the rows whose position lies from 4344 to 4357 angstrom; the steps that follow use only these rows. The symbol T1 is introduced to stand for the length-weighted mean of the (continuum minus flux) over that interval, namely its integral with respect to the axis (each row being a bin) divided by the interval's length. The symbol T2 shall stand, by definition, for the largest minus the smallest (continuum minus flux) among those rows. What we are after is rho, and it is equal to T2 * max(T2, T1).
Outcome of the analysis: 83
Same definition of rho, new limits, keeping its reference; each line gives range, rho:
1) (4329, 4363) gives 331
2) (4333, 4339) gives 120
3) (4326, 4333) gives 126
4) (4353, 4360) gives 39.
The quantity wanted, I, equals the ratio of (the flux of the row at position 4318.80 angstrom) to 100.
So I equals 0.34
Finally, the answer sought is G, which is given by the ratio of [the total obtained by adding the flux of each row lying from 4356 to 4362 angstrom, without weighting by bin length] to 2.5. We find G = 73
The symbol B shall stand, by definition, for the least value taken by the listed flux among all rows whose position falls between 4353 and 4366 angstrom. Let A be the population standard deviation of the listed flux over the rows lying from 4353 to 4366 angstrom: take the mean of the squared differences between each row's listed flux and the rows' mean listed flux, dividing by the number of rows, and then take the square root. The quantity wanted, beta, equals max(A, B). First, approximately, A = 2.7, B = 25.89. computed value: 25.9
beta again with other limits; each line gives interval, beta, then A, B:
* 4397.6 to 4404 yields 25.1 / 2.1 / 25.07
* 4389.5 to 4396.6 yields 25.9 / 1.5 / 25.92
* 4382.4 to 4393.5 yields 17.1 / 4.2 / 17.08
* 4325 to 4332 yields 16.9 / 5.7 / 16.91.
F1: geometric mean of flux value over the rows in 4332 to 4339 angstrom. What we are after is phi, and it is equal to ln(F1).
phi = 3.37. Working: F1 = 29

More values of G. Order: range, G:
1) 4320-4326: 60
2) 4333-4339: 70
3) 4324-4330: 63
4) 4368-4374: 69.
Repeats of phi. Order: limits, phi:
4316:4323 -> 3.47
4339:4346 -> 3.09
